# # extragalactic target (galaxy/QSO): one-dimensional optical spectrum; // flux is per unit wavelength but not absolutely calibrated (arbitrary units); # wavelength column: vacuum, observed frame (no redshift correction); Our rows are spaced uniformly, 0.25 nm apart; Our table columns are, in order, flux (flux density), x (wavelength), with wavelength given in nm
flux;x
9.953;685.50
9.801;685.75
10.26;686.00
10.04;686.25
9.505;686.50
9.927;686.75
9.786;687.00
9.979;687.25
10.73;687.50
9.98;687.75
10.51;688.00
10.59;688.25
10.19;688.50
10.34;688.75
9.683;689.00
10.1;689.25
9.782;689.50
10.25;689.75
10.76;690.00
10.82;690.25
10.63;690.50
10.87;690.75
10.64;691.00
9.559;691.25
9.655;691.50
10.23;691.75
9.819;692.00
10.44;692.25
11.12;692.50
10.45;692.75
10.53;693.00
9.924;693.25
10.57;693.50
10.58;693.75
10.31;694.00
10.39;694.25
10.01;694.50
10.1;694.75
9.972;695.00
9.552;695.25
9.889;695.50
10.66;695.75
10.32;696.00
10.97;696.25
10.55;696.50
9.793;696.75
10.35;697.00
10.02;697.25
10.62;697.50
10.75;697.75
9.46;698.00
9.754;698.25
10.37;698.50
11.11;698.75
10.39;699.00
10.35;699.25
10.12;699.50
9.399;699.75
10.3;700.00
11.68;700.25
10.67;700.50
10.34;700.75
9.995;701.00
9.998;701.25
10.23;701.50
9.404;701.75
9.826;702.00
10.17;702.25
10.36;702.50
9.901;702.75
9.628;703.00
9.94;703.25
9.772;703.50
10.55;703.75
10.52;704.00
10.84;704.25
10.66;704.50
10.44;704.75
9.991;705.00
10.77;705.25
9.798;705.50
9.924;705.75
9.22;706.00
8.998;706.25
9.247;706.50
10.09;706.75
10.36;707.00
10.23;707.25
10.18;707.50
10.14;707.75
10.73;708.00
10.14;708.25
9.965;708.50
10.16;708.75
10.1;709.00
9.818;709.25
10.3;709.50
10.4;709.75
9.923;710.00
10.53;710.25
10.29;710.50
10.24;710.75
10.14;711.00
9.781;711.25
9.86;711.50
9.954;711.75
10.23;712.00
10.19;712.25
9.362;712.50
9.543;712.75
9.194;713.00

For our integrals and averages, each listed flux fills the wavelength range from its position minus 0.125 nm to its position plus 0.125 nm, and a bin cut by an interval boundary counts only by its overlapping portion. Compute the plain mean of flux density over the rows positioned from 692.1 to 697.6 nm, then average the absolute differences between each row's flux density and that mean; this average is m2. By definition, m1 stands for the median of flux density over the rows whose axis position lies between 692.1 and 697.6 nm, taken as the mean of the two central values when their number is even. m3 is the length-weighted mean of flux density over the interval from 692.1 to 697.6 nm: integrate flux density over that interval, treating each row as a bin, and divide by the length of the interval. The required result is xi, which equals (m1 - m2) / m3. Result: 0.975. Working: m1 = 10.4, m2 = 0.304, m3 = 10.3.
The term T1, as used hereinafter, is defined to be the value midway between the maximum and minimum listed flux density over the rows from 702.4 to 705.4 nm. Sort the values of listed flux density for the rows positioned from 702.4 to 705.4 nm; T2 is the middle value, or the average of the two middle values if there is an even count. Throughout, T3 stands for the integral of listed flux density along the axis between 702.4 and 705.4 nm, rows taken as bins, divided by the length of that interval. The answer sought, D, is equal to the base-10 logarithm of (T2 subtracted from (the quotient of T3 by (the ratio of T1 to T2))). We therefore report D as -1.37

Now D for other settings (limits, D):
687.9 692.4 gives -1.22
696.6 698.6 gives -1.43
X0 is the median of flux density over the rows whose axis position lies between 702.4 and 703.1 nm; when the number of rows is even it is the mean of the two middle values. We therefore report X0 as 9.9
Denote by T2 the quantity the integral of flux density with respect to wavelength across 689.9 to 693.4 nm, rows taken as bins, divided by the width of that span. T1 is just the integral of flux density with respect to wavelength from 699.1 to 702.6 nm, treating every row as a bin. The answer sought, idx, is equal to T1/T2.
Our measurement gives 3.438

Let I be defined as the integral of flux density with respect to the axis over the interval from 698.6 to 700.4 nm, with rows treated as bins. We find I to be 18.9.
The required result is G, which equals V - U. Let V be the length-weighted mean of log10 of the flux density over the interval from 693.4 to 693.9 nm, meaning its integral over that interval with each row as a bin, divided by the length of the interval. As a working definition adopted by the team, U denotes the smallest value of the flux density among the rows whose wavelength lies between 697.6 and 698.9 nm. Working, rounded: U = 9.46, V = 1.02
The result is -8.44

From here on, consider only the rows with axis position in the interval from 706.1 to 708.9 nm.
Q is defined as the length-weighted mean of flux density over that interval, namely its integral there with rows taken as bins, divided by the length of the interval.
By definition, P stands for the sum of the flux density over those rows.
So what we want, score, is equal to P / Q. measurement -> 11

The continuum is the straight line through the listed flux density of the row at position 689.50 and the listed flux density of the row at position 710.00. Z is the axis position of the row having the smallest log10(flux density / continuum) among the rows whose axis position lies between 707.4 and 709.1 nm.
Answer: 708.50 nm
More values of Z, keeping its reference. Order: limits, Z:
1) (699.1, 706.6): 706.25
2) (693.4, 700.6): 699.75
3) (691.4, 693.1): 691.50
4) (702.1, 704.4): 703.00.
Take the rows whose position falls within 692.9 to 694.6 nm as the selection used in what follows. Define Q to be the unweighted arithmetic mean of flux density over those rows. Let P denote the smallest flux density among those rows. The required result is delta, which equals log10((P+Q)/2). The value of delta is 1.01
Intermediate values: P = 9.924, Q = 10.33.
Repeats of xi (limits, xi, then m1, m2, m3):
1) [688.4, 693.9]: 0.972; 10.4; 0.360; 10.3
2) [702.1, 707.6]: 0.967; 10.1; 0.391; 10.1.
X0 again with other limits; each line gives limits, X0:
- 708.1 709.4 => 10.1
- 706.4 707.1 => 10.1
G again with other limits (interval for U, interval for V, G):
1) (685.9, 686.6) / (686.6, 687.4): -8.51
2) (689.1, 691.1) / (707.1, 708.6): -8.77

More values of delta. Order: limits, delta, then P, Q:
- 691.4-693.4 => 1.00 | 9.655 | 10.27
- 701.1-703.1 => 0.99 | 9.404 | 9.94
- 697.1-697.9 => 1.01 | 10.02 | 10.46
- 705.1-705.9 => 1.00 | 9.798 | 10.16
